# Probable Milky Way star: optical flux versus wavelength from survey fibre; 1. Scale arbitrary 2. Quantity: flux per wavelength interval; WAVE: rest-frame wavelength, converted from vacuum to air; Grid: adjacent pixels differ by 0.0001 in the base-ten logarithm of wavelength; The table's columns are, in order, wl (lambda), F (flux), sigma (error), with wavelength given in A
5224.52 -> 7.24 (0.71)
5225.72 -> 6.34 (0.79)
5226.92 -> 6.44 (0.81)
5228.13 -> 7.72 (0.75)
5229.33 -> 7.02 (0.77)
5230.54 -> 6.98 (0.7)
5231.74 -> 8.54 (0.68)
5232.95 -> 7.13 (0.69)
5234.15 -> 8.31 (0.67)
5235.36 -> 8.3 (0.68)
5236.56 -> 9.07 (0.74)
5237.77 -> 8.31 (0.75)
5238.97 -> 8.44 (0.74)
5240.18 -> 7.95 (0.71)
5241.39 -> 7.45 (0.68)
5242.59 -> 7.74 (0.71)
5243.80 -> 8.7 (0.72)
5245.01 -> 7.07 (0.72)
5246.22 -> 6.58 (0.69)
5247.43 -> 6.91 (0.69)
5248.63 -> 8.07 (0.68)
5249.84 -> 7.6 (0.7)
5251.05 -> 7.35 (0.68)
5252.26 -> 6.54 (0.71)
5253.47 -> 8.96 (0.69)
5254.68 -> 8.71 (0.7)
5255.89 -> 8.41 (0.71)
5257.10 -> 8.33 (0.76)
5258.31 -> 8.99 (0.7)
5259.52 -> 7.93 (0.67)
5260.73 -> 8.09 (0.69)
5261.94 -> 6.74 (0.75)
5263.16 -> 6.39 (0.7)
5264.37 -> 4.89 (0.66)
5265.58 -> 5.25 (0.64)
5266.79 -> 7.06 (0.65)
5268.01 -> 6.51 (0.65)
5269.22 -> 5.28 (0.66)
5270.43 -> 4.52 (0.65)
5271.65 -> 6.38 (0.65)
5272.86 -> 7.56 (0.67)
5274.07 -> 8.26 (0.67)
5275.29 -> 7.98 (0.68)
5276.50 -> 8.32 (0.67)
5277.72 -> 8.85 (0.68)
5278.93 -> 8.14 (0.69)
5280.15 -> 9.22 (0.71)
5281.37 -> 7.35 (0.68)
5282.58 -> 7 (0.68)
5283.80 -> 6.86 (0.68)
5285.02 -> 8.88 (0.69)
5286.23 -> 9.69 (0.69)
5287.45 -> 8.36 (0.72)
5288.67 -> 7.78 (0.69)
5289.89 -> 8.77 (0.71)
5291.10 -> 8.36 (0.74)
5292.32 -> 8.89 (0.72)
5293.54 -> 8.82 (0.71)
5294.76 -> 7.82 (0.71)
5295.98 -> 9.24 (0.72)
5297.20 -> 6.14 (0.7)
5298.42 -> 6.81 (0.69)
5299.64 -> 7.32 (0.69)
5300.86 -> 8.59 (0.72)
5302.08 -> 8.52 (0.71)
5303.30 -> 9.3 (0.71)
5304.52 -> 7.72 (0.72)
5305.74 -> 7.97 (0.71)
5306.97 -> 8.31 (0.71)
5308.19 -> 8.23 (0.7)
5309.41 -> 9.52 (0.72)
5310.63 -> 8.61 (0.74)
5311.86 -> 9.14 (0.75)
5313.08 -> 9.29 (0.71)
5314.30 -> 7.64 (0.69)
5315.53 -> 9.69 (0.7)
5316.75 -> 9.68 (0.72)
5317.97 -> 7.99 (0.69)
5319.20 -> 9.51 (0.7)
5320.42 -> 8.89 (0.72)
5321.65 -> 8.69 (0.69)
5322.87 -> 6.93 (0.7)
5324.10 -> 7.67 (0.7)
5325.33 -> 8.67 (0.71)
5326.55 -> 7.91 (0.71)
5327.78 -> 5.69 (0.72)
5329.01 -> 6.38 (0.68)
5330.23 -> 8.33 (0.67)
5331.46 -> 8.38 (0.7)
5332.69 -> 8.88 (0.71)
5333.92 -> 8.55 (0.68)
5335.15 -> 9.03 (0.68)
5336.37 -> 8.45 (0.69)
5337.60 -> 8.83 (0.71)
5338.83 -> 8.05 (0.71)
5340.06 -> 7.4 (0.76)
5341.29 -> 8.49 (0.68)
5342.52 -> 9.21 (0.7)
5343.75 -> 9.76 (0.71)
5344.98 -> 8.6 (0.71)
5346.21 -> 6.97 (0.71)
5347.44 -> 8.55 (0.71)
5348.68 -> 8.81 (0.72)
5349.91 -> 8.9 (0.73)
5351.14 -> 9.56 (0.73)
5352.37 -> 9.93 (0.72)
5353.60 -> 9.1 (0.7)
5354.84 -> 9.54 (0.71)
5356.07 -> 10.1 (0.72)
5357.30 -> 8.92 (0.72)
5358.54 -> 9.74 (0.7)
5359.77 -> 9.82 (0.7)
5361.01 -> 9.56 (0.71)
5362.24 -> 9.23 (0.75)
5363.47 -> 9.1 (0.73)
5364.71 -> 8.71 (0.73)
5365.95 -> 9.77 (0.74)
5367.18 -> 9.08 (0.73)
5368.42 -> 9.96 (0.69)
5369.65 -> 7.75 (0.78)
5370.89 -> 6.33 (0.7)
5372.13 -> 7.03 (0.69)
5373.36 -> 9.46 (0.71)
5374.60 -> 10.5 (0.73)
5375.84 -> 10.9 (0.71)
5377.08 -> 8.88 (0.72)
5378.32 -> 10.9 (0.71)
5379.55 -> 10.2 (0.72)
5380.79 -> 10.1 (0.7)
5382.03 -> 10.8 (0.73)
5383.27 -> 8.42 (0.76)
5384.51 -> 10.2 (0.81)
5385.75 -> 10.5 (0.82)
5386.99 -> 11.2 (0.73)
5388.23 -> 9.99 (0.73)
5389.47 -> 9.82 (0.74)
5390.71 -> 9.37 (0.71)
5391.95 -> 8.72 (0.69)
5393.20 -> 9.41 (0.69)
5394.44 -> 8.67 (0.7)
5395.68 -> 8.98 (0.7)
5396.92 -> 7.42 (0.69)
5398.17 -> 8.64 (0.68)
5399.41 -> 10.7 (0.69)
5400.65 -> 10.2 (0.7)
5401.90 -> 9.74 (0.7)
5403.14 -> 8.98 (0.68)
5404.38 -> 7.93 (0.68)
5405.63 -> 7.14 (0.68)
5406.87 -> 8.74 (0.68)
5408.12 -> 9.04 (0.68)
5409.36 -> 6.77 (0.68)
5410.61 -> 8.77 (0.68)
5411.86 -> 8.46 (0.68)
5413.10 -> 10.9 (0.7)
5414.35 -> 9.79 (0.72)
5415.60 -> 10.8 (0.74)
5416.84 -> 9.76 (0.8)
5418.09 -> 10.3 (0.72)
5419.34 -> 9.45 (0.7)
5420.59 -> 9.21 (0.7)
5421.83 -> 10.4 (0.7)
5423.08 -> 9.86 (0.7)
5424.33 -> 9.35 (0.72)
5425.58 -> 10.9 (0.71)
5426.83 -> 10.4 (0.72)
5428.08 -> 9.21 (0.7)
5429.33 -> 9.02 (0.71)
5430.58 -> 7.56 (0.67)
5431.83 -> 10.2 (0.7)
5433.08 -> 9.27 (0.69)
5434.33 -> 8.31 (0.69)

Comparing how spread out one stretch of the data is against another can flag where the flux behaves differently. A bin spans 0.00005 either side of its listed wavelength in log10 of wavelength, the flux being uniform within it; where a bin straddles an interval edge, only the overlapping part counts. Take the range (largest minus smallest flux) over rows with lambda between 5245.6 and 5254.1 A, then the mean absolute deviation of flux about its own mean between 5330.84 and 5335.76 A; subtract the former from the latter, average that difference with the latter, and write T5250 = -1.0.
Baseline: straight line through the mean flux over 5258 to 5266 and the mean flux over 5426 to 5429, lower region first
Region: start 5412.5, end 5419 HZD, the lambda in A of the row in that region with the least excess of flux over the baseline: 5416.84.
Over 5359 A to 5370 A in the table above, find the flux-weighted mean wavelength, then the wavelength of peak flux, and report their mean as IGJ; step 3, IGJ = 5366.5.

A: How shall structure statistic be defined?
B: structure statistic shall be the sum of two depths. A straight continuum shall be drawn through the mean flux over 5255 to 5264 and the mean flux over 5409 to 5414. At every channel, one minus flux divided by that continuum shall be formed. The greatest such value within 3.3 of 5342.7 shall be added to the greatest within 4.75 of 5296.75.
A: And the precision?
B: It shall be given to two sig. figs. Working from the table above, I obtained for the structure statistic 0.35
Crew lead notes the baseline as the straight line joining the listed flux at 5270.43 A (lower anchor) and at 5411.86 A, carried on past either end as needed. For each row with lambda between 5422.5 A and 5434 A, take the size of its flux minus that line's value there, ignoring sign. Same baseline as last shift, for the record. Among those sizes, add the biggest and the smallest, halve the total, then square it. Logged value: 1.1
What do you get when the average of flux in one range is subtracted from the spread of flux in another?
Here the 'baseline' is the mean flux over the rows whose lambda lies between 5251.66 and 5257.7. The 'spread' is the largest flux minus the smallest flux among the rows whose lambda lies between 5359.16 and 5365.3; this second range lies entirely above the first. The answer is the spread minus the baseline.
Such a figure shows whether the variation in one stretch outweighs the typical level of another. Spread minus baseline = -7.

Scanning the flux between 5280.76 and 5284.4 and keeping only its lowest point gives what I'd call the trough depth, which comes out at 6.86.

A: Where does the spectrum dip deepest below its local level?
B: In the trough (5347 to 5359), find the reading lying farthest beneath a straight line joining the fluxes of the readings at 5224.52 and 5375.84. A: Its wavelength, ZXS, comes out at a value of 5347.44 A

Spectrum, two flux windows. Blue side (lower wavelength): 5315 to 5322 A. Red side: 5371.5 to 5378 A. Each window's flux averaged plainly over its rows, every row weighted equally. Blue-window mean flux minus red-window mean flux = -0.3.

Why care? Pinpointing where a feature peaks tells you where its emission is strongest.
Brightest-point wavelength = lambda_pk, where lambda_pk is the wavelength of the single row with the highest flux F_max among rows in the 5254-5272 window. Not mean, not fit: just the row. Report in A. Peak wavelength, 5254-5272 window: 5258.31 A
